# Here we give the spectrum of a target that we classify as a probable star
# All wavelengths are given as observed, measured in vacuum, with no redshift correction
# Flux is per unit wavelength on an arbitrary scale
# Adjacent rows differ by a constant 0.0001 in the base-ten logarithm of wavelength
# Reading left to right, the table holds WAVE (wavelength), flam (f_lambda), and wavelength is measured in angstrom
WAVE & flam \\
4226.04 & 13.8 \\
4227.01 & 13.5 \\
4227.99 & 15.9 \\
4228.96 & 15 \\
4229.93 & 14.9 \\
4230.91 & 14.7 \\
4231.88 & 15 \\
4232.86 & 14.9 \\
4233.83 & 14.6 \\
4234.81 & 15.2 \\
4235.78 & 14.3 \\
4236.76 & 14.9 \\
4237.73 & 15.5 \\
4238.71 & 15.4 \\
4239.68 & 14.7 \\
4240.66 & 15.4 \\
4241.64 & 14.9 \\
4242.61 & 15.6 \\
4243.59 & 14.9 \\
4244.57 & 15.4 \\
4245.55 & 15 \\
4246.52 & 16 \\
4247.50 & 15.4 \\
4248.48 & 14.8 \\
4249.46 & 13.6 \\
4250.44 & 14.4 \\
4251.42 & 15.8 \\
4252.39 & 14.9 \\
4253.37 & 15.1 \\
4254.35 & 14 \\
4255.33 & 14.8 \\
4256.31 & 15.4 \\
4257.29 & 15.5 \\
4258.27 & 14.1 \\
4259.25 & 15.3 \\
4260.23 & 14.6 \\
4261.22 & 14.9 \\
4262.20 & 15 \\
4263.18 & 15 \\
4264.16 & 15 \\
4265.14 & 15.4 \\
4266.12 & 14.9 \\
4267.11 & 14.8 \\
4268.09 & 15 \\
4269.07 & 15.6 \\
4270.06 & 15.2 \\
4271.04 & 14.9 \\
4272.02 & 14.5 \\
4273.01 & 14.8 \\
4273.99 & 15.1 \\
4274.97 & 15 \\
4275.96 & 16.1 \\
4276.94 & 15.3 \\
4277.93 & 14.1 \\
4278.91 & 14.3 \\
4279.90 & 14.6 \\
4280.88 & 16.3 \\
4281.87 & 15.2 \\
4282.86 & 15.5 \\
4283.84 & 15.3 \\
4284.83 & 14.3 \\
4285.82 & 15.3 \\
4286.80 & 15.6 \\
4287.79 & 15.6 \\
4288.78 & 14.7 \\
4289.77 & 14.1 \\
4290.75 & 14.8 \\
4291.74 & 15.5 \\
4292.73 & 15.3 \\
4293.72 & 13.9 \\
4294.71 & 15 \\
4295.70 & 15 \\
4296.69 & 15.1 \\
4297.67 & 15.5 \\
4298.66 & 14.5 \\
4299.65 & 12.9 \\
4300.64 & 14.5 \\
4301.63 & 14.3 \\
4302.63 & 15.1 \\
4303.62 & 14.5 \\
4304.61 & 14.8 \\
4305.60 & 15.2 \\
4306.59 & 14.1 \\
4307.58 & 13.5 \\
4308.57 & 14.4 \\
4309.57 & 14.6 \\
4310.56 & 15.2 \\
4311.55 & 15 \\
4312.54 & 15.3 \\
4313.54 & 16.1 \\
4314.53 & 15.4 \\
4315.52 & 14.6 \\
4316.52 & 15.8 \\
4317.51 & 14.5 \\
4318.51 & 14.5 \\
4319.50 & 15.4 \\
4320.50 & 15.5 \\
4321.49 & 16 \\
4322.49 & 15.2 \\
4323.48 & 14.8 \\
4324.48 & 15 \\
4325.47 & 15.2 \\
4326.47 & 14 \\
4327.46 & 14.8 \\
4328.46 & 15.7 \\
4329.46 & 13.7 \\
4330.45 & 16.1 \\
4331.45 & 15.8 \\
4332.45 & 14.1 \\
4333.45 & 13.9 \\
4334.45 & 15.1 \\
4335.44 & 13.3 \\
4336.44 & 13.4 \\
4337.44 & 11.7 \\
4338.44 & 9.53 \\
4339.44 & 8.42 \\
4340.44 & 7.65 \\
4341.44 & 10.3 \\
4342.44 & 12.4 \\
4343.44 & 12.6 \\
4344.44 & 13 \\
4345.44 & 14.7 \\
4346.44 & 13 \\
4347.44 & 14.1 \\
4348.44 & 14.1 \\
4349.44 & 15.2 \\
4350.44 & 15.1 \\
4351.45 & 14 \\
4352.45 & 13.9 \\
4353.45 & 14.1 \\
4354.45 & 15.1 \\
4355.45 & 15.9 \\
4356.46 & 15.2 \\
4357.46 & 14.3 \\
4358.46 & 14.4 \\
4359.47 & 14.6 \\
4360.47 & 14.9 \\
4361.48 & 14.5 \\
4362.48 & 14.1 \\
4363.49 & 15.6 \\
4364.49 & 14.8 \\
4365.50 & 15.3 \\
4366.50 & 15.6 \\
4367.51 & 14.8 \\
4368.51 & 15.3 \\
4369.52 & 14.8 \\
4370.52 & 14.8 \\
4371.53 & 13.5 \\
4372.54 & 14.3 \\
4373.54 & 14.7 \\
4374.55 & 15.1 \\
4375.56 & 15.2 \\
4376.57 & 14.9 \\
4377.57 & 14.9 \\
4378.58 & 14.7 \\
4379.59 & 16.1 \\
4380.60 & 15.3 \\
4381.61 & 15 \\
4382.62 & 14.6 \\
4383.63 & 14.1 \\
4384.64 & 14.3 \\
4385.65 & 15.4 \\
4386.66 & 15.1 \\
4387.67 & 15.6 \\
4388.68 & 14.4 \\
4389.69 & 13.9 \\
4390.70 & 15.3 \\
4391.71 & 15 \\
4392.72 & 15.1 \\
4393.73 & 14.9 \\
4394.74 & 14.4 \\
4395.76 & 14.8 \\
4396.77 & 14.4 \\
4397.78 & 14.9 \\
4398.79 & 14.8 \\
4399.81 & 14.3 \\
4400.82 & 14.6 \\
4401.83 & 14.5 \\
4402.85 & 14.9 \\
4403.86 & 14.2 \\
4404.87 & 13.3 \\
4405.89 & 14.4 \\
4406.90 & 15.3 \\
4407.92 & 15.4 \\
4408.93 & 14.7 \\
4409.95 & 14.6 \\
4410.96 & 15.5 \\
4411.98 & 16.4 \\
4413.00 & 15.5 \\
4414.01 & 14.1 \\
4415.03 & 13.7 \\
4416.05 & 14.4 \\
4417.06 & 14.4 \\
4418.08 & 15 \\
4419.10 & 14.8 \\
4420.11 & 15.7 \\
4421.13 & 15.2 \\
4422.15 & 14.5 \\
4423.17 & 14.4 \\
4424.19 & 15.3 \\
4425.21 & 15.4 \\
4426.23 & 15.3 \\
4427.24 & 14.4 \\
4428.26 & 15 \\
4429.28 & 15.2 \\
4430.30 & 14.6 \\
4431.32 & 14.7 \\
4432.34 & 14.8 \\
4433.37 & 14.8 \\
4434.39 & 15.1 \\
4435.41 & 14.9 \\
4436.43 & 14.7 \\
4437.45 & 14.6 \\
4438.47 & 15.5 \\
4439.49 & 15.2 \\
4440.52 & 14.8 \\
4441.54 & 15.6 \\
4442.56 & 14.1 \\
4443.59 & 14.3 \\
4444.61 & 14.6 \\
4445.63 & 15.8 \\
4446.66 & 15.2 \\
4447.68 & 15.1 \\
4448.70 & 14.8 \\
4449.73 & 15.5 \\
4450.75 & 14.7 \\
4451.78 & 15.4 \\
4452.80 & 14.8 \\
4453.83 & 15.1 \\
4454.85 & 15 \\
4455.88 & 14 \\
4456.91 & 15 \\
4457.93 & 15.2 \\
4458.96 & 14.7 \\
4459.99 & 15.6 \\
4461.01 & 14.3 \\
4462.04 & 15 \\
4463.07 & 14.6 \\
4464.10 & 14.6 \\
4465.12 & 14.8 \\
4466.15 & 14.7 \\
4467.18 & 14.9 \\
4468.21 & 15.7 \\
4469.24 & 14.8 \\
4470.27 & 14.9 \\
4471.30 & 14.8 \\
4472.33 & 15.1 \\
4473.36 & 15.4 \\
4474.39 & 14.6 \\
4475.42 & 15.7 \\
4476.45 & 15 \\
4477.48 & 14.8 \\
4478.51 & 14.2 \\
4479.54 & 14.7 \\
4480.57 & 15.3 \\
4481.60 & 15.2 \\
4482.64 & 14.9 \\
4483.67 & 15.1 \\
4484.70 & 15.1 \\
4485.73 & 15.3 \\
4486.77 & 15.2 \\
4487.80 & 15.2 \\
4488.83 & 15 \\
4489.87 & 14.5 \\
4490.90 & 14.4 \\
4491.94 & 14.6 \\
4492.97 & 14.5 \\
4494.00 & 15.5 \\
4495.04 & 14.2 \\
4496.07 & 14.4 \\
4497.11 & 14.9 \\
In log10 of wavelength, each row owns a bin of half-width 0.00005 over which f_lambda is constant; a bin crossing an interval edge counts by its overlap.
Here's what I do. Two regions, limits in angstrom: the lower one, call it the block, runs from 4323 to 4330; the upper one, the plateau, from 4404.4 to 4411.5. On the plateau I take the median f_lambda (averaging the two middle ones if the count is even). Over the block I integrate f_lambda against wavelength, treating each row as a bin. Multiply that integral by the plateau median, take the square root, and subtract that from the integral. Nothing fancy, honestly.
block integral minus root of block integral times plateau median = 64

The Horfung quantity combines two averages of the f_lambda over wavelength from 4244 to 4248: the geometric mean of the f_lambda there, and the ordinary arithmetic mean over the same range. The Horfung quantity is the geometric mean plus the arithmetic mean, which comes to 30.9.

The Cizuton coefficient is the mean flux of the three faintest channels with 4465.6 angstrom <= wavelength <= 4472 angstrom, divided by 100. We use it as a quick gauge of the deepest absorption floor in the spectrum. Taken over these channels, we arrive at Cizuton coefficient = 0.148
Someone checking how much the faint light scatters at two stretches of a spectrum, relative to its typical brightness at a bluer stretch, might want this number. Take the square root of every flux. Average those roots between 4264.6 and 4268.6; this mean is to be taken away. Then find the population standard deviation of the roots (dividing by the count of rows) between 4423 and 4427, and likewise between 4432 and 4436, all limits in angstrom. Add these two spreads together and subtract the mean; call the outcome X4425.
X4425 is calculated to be -3.81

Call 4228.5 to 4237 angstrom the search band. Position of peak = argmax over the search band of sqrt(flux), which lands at 4234.81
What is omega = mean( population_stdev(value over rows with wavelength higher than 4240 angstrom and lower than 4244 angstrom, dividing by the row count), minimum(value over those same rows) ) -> 7.60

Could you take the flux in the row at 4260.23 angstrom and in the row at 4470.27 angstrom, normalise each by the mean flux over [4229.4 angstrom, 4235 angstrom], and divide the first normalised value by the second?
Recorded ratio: 0.98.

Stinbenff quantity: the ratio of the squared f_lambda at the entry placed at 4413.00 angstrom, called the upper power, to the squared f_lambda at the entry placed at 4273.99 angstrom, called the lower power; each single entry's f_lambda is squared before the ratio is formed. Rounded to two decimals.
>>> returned 1.05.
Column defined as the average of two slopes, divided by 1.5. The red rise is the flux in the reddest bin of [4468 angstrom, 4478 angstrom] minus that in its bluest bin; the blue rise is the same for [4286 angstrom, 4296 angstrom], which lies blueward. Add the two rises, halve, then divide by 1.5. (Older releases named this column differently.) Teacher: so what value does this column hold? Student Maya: -0.50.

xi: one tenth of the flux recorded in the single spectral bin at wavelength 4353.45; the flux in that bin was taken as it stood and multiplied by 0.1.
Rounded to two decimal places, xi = 1.41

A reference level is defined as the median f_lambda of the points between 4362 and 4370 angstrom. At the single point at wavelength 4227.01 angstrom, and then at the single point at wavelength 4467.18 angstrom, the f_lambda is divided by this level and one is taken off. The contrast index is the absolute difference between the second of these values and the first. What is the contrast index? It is 0.093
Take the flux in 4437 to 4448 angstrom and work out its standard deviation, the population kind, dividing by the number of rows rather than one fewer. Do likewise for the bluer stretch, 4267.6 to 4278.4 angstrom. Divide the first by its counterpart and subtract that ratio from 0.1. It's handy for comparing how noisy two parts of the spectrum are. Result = -0.94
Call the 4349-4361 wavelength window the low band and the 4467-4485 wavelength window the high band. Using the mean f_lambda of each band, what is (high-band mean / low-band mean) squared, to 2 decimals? 1.04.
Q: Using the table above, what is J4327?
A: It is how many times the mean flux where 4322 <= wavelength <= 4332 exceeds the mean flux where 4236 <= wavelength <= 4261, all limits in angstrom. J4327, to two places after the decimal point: 1.00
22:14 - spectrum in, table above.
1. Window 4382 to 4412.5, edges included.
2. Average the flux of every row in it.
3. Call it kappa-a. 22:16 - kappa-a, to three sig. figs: 14.8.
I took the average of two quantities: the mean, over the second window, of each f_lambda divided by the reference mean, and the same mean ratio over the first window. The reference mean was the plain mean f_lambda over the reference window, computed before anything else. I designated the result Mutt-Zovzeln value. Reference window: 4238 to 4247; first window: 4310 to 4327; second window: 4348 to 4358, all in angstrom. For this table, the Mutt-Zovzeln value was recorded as 0.978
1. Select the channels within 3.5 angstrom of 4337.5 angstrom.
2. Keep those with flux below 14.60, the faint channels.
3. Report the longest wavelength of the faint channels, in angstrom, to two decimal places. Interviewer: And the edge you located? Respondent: 4340.44 angstrom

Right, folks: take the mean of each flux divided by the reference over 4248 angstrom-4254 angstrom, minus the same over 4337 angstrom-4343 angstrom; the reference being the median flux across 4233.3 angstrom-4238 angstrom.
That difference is 0.32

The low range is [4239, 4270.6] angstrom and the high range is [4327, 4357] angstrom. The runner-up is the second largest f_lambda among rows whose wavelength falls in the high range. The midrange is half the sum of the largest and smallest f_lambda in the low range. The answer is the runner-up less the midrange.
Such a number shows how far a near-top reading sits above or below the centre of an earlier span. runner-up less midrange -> 1.1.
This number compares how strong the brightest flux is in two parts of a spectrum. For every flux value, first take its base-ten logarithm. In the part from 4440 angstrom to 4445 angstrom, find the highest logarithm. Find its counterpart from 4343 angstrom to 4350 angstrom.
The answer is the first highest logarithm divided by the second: 1.01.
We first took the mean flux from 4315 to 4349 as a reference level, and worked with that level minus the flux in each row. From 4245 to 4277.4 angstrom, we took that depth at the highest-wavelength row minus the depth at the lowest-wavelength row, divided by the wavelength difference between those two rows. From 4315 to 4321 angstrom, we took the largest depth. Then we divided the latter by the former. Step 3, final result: 77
